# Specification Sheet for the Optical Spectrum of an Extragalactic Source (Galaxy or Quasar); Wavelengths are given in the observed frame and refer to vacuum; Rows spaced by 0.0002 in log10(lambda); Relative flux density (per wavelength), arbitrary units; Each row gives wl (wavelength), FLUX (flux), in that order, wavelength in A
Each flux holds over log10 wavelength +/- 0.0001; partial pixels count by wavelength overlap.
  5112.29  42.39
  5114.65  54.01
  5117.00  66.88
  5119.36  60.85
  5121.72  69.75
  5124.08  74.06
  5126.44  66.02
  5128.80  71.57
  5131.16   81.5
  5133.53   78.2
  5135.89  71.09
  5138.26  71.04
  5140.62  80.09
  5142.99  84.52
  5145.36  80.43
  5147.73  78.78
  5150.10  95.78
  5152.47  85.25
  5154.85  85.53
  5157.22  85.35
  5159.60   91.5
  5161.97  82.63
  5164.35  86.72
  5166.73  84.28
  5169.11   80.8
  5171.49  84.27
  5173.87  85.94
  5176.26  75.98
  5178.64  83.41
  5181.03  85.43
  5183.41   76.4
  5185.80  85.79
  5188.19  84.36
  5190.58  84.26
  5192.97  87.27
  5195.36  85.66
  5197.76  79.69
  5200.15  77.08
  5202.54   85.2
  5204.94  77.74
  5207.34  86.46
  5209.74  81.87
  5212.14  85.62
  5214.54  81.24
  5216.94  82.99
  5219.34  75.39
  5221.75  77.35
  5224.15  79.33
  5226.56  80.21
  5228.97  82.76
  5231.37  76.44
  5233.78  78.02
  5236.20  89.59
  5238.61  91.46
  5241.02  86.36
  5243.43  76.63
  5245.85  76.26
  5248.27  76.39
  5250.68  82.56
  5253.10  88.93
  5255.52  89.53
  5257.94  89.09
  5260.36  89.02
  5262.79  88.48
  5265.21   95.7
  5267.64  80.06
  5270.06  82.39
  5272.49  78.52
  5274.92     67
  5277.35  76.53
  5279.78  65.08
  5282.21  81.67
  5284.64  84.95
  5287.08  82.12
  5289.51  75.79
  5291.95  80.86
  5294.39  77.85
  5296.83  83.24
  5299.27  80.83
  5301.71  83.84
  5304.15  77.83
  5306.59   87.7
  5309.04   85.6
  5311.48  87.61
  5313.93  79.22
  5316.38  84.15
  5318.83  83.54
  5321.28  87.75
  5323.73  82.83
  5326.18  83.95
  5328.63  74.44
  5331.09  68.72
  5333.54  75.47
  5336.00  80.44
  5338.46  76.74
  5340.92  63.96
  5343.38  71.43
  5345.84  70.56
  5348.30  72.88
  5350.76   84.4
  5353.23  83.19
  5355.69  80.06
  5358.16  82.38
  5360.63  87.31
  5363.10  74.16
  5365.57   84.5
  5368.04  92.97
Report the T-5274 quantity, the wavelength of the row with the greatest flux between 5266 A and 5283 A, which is 5270.06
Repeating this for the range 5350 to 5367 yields 5360.63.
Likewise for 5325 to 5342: 5326.18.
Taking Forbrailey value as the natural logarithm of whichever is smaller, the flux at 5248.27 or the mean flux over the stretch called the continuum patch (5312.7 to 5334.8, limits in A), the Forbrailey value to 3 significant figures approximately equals 4.34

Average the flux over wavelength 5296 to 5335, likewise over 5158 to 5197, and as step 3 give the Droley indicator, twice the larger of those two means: 168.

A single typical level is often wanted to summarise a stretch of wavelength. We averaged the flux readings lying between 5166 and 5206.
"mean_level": 82.6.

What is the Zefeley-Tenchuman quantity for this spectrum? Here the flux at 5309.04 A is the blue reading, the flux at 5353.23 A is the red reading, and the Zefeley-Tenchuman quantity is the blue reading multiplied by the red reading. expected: 7121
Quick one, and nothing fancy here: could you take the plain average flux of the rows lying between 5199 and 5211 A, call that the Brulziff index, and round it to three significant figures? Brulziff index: 81.7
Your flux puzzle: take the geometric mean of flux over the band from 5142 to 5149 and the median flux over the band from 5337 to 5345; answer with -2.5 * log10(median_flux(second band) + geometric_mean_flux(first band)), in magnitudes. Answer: -5.46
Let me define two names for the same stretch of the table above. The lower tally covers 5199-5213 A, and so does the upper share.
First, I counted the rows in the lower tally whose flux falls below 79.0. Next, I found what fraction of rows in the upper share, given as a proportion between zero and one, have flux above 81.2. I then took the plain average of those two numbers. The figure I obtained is 1.3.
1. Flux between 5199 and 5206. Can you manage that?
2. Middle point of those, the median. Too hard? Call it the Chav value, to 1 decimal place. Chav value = 77.7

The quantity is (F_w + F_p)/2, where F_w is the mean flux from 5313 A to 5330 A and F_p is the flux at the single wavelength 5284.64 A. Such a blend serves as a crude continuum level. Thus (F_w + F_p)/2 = 84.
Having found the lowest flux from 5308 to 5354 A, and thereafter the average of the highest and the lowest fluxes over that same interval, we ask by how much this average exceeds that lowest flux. 12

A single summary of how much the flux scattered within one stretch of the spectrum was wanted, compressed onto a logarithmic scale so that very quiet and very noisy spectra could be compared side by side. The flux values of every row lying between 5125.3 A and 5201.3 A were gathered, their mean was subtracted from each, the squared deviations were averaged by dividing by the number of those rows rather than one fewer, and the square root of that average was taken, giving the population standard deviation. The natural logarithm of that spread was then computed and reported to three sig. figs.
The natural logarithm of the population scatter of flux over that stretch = 1.80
